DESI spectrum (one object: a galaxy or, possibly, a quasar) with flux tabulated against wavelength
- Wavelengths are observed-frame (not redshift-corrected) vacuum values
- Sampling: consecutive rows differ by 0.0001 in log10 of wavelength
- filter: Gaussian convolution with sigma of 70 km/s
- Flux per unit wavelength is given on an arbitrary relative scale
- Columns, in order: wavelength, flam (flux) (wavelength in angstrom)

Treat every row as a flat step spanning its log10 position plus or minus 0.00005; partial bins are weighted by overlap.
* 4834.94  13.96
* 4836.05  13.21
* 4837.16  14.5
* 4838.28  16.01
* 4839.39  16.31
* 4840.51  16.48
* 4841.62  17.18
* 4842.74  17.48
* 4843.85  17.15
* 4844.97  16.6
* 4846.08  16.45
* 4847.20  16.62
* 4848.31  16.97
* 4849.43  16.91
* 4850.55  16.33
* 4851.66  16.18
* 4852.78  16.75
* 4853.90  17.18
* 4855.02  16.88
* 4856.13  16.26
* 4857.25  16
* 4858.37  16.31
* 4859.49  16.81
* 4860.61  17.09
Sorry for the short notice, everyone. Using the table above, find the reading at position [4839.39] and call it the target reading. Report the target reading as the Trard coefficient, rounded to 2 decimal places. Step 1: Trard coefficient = 16.31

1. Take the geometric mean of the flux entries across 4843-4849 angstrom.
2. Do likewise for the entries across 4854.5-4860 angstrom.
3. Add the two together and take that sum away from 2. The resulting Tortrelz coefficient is -31.2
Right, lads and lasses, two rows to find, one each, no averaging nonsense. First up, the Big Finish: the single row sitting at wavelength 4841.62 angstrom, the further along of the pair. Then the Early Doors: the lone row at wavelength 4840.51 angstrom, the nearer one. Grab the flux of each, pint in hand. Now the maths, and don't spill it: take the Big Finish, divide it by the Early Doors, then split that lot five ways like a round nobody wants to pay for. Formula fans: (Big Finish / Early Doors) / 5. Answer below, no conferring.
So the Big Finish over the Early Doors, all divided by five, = 0.208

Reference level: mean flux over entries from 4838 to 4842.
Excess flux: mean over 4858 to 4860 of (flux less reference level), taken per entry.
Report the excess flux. 0.07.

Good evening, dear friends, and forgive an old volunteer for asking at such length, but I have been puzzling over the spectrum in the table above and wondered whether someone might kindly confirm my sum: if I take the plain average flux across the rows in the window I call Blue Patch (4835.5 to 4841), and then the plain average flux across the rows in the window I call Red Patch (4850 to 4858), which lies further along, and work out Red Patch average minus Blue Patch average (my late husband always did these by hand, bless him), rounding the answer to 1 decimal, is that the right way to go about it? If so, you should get 1.2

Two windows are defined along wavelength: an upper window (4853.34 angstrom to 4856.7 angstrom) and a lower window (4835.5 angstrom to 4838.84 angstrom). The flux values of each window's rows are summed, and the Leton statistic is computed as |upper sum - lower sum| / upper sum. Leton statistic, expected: 0.131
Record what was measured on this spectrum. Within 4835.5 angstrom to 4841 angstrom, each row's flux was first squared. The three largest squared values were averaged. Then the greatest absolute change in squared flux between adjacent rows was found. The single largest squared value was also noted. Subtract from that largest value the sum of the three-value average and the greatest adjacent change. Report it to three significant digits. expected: -39.1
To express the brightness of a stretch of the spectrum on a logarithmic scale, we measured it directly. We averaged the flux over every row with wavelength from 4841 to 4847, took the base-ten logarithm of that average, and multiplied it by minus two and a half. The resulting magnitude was -3.07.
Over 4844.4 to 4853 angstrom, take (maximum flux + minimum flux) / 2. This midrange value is 16.6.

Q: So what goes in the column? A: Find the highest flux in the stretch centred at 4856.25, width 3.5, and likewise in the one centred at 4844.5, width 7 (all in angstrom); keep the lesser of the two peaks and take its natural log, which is 2.83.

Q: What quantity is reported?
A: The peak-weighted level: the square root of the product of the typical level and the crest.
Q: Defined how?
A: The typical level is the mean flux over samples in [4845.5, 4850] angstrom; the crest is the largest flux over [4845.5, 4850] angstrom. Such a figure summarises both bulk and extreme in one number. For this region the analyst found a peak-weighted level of 16.9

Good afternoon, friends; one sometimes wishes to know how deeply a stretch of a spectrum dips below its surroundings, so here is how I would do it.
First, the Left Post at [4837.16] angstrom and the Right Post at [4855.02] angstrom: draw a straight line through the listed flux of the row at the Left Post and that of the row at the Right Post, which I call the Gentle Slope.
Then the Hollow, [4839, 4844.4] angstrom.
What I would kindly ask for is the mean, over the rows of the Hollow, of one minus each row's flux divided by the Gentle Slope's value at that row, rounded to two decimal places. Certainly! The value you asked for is -0.12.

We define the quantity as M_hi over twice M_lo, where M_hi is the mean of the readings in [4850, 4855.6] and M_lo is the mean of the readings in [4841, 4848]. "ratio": 0.493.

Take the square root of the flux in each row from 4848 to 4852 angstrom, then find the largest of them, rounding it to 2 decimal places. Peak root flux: 4.12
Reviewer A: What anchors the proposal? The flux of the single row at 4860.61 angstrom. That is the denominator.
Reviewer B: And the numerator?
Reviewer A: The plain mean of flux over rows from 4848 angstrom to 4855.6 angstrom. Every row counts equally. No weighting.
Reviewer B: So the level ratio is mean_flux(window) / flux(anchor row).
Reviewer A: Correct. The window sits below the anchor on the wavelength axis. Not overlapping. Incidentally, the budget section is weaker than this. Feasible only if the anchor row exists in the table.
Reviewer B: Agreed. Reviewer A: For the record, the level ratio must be 0.98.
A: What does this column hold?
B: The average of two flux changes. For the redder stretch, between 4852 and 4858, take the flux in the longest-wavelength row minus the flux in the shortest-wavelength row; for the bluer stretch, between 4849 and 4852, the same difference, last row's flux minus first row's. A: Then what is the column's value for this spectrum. -0.74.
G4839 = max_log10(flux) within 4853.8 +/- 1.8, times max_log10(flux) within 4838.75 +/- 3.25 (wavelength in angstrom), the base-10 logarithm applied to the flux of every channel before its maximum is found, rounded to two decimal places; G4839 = 1.53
